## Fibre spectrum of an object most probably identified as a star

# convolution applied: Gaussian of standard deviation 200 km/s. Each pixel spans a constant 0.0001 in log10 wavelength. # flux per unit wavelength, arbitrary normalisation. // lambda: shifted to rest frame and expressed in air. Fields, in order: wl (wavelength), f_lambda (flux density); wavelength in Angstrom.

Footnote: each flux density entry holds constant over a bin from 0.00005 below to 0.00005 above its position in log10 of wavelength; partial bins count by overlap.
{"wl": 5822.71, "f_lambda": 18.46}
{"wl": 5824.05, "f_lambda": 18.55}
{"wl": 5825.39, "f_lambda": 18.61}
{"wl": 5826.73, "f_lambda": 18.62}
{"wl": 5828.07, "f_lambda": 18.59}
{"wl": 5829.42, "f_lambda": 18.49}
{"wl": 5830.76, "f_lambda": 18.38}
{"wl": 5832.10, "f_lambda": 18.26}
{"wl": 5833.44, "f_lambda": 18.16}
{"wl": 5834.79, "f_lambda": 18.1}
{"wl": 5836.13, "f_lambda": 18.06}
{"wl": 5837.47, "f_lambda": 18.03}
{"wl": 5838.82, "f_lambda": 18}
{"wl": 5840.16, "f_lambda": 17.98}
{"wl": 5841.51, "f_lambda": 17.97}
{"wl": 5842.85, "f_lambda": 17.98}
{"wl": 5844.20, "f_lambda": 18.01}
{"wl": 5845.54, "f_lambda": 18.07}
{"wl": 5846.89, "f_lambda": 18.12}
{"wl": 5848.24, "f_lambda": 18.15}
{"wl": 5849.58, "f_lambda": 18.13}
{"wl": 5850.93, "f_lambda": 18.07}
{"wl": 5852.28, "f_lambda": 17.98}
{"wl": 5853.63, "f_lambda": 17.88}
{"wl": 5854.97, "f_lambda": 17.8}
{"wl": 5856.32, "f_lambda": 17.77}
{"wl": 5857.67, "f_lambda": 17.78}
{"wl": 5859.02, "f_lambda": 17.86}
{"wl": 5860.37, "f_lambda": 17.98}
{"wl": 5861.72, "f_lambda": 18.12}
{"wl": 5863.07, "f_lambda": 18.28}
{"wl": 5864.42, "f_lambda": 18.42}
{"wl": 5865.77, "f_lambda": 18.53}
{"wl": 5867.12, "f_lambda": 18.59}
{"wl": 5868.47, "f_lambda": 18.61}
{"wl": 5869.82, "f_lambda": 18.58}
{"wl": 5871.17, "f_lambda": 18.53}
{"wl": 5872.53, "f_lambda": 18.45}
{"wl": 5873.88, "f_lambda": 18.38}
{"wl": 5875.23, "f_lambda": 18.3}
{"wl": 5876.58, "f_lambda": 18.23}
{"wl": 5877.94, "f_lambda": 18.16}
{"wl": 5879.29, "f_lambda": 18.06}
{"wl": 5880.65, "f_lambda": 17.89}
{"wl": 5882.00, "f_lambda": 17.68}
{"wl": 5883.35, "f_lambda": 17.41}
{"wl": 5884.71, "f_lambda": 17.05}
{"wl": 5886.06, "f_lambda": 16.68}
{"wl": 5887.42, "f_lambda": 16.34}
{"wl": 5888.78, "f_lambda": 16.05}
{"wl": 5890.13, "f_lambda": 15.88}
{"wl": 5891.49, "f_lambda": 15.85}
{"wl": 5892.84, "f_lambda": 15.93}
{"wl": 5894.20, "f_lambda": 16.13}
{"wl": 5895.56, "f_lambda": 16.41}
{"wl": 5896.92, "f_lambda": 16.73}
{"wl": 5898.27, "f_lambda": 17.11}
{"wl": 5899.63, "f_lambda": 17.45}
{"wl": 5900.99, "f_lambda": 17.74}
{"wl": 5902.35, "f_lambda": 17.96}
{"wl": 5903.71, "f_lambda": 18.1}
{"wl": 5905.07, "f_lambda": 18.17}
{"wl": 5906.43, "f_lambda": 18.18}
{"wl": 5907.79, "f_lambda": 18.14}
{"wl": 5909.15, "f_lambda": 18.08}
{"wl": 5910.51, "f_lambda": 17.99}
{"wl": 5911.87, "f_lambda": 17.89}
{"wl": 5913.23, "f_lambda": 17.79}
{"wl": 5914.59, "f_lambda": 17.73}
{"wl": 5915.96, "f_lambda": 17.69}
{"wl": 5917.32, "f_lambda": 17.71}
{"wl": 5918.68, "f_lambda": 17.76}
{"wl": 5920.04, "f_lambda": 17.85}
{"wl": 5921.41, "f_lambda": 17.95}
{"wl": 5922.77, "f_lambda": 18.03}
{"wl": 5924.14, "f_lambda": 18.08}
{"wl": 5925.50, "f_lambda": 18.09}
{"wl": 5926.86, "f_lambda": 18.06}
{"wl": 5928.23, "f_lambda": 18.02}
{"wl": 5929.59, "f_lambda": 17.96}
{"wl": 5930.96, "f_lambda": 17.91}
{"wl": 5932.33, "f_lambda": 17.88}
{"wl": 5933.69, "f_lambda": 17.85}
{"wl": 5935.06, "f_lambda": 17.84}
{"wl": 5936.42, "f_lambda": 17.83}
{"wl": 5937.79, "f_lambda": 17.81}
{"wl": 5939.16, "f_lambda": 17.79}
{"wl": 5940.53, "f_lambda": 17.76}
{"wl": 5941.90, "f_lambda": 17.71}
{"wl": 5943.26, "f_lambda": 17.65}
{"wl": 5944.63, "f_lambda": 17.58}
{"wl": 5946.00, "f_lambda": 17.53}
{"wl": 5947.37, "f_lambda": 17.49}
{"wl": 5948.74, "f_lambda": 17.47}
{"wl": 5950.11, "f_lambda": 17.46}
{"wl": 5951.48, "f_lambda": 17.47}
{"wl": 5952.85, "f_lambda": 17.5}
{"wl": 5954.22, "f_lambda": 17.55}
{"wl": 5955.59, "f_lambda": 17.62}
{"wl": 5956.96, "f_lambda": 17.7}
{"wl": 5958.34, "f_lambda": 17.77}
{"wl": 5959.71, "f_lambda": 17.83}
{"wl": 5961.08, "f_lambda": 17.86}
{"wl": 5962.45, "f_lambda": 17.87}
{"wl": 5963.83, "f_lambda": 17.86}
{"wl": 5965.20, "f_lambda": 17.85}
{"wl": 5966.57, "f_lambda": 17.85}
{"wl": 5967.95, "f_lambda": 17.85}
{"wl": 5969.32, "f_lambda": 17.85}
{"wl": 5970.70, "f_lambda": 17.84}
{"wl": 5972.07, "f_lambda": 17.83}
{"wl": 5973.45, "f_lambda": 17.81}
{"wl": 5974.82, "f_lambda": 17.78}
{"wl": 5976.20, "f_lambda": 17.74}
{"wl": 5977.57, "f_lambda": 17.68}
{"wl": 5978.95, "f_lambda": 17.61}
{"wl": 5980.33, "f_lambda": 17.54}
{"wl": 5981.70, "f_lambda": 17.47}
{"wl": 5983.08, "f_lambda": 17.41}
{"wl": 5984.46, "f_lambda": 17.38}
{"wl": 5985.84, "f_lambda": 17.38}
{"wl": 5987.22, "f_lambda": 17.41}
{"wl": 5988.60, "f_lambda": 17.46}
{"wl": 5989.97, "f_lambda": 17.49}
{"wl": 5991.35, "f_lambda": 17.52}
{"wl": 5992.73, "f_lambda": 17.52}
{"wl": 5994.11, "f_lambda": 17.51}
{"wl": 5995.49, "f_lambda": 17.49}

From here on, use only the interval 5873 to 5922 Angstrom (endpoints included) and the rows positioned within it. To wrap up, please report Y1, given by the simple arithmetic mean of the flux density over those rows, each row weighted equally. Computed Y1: 17.5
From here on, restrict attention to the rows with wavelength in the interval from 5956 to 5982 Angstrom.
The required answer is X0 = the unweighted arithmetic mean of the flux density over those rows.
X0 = 17.8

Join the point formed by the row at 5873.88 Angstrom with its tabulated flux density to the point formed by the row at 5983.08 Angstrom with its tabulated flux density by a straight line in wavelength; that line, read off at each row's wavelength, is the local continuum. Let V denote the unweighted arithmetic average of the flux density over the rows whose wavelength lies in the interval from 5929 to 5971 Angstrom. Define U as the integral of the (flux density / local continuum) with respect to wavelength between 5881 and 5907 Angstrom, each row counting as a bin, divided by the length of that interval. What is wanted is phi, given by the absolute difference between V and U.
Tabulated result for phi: 16.8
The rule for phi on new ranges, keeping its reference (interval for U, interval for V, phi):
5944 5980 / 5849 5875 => 17.2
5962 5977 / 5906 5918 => 16.9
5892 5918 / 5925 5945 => 16.9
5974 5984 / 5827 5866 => 17.1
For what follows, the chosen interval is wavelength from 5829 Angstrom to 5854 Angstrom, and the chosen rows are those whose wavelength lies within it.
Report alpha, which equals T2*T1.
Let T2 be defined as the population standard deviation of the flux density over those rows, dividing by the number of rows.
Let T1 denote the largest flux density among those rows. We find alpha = 2.7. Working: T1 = 18.49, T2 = 0.145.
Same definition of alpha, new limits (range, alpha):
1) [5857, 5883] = 5.3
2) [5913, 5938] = 2.2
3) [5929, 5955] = 3.0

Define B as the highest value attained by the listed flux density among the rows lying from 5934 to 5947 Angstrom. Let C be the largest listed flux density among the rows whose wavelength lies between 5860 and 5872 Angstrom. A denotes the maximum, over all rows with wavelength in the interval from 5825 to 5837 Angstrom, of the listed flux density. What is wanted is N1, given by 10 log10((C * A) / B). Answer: 12.9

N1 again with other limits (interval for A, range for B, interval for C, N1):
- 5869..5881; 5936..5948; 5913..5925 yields 12.8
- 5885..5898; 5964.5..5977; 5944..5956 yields 12.2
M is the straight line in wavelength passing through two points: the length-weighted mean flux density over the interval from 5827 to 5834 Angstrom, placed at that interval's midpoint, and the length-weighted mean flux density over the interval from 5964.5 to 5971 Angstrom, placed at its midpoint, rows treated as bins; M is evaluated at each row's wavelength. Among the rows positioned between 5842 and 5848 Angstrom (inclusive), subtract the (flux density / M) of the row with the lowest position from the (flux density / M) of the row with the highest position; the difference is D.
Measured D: 0.009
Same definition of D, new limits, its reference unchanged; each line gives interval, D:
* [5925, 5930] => -0.006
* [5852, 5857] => -0.011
